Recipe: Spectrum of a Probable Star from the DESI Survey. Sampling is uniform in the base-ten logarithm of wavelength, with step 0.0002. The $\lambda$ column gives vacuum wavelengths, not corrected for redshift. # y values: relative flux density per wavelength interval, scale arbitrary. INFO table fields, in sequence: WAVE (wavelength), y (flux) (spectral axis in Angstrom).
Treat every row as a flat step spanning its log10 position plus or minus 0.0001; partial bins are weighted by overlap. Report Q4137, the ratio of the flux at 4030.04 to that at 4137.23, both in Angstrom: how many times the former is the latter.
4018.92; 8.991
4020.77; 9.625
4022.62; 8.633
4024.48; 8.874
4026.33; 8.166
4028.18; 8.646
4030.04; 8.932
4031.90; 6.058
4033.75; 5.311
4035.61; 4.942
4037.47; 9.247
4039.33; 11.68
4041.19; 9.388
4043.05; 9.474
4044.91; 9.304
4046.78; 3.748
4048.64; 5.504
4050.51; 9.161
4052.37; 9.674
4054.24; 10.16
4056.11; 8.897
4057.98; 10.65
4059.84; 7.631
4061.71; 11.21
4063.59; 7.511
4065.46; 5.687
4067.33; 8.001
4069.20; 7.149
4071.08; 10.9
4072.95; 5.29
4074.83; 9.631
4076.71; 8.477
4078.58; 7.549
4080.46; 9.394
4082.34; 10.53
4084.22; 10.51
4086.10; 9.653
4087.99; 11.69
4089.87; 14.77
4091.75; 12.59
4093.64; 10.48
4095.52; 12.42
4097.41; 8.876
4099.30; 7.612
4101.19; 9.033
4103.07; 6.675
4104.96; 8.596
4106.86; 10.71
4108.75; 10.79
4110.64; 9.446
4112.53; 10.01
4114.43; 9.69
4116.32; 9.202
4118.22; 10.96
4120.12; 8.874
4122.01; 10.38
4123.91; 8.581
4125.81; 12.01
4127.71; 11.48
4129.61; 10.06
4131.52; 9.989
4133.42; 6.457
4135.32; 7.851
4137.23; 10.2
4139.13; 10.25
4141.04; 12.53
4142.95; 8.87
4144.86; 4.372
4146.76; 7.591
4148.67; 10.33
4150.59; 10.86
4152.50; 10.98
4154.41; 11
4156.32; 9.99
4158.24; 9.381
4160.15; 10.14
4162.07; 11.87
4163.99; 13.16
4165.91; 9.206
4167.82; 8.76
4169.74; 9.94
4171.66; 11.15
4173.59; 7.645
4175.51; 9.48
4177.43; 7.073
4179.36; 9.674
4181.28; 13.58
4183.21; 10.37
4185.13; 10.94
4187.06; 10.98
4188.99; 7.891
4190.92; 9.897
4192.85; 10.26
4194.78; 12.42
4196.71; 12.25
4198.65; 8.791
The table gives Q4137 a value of 0.88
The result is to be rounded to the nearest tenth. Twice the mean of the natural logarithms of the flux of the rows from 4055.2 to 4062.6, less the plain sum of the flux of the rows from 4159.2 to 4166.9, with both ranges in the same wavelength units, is -39.9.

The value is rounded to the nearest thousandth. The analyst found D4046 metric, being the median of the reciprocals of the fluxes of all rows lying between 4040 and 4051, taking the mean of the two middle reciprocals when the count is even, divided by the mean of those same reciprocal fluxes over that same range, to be 0.741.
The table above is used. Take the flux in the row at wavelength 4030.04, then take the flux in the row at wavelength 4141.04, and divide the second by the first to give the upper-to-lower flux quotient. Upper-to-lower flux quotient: 1.4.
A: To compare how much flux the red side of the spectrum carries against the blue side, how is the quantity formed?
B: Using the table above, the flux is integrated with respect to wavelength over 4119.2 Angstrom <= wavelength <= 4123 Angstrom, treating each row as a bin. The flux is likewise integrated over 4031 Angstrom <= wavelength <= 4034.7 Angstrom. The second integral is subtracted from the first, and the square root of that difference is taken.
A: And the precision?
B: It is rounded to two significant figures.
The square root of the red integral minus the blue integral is 3.9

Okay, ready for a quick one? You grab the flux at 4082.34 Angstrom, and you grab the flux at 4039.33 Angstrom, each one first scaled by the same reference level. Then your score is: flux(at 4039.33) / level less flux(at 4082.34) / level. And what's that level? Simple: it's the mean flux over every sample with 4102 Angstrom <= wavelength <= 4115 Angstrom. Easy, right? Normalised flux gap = 0.12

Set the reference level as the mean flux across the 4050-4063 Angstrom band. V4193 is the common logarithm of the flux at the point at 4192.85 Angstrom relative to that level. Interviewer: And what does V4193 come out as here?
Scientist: 0.03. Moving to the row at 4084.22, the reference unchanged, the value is 0.04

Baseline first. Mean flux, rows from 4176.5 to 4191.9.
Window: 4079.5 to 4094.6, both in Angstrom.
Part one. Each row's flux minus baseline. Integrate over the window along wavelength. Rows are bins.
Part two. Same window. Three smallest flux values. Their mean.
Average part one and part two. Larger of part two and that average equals 13.6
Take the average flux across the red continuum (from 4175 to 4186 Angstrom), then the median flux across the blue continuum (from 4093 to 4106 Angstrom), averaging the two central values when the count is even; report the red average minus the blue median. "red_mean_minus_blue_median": 1.3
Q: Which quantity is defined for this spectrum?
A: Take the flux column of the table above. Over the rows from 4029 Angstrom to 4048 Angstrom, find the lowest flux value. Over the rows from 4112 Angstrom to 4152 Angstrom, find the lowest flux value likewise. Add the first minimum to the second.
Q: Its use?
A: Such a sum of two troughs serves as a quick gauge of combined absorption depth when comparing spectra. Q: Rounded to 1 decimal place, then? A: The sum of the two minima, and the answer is 8.1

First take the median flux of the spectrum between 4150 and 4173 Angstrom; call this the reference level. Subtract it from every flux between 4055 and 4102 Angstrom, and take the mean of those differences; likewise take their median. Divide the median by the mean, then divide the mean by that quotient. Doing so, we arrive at -1.0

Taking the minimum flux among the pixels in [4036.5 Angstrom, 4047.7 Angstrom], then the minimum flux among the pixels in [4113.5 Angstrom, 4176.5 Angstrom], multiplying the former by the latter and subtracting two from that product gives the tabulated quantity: 14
